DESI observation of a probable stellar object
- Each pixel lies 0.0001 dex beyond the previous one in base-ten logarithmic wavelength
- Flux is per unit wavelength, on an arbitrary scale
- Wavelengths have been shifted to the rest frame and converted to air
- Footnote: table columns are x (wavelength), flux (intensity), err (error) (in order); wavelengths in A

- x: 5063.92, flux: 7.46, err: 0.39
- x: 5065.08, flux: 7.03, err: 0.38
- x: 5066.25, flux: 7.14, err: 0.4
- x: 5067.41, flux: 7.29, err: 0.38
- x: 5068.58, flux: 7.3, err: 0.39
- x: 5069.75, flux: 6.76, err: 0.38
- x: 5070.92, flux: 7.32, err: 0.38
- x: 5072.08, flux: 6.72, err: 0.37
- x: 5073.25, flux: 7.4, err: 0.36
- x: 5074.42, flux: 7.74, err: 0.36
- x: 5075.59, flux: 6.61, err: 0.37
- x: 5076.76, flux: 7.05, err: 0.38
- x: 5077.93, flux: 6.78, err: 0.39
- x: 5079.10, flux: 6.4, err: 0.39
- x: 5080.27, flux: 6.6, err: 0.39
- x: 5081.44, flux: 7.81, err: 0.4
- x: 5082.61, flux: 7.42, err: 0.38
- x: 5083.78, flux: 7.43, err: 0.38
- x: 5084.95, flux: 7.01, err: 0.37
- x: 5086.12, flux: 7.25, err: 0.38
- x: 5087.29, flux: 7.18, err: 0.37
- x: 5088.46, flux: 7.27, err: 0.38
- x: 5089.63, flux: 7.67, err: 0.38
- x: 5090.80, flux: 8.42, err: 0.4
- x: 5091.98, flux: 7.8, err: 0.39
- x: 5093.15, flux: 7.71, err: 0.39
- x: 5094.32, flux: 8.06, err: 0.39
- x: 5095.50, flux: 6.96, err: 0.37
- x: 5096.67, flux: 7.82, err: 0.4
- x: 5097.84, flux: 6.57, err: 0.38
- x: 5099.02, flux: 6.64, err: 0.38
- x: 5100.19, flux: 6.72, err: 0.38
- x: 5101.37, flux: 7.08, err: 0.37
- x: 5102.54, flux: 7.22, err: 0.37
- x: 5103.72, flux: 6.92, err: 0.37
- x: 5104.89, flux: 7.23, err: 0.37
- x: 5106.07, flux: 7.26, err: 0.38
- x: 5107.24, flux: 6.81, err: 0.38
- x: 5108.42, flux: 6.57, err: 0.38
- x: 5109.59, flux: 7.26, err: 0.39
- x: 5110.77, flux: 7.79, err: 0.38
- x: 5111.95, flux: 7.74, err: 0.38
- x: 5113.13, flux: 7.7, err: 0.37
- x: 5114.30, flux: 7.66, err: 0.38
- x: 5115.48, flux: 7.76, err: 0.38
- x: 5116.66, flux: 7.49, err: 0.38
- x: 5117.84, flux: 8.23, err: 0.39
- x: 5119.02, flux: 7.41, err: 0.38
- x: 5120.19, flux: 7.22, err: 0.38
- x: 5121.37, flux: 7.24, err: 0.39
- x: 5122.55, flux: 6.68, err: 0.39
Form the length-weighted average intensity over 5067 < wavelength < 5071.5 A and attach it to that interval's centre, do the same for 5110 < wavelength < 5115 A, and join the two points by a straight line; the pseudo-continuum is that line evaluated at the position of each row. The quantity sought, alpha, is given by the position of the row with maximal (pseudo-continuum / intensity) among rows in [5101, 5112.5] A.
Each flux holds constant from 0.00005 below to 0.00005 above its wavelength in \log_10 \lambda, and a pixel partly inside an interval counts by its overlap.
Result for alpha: 5108.42 A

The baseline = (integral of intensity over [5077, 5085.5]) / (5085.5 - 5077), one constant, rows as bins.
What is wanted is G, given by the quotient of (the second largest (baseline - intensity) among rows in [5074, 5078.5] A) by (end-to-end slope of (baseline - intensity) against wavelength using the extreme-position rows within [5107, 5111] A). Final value -1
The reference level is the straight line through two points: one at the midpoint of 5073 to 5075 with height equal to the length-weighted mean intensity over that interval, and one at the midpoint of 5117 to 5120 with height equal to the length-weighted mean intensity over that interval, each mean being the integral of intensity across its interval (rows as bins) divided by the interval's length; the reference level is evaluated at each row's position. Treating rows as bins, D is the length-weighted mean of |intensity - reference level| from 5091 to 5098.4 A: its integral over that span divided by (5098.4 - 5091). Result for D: 0.44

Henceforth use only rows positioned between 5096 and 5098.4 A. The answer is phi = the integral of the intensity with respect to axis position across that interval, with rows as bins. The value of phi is 17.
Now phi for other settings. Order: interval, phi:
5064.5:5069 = 32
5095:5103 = 56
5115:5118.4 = 27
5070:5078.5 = 60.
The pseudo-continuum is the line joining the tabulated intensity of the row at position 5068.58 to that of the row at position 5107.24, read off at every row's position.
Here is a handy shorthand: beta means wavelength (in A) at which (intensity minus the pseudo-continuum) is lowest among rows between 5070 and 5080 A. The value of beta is 5079.10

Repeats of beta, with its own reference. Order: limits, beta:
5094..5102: 5097.84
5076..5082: 5079.10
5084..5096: 5084.95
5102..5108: 5107.24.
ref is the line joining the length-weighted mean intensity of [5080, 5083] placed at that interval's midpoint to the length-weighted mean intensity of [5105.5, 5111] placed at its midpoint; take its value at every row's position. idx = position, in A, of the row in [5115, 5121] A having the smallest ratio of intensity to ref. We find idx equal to 5120.19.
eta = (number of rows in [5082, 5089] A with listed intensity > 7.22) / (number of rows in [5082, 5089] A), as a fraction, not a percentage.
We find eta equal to 0.7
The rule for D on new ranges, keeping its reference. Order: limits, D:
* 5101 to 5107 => 0.56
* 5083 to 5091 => 0.38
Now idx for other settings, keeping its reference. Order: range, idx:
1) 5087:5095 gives 5087.29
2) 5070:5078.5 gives 5075.59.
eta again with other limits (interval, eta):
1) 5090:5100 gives 0.6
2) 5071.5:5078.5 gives 0.3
